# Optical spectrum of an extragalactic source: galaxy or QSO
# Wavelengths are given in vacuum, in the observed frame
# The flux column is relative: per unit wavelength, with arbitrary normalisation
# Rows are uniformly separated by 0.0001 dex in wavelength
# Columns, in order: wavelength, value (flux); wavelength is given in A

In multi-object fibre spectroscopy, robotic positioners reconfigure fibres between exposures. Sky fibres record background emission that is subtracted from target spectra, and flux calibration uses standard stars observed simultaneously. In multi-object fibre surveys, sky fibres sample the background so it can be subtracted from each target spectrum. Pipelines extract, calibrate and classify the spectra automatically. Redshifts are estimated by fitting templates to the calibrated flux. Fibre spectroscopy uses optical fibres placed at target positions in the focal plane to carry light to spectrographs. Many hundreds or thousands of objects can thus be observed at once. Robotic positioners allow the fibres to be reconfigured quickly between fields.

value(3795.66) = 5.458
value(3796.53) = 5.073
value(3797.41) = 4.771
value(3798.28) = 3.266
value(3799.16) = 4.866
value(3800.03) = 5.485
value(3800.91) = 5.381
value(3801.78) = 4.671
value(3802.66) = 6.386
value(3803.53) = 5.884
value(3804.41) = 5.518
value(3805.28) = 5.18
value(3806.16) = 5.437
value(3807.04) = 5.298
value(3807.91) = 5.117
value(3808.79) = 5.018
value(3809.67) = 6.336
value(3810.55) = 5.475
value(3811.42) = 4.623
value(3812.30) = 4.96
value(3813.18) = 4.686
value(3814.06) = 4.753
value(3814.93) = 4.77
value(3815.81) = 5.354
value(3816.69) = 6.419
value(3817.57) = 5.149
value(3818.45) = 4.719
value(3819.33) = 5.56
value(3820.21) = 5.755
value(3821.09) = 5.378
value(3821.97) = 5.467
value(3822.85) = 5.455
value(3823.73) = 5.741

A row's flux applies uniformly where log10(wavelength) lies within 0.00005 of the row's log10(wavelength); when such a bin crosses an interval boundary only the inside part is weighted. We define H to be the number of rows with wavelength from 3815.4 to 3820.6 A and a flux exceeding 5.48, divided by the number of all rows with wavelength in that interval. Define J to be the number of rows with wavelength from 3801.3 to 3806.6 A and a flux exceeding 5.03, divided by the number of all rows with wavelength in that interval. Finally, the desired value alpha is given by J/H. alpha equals 1.7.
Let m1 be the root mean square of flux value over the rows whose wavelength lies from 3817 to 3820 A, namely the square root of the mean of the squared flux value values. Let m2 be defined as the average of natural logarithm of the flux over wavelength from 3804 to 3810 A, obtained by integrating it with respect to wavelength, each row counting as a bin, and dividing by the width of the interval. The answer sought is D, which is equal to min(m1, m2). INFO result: 1.683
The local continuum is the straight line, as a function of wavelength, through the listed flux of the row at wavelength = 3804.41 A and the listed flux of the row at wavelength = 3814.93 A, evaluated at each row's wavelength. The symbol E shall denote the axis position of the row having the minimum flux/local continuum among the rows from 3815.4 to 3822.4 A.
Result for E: 3818.45 A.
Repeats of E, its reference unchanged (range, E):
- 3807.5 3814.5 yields 3811.42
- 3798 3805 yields 3798.28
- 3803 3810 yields 3805.28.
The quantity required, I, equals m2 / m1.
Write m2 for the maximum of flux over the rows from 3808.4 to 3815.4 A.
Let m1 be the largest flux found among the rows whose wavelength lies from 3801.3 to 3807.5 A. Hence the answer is 0.99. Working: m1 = 6.386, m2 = 6.336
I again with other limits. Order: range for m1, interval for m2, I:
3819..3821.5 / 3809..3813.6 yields 1.10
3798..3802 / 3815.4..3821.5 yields 1.17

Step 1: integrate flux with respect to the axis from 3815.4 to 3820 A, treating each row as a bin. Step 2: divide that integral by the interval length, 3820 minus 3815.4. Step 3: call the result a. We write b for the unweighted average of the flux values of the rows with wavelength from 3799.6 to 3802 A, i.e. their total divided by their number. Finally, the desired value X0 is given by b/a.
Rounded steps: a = 5.5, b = 5.2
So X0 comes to 0.95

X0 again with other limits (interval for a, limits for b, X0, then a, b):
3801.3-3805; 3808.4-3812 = 0.96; 5.6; 5.4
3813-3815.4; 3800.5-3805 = 1.17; 4.8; 5.6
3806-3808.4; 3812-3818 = 0.98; 5.3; 5.2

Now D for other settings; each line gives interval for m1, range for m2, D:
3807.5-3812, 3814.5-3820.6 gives 1.677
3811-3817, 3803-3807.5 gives 1.703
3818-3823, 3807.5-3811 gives 1.697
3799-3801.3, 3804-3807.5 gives 1.680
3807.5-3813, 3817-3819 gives 1.617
